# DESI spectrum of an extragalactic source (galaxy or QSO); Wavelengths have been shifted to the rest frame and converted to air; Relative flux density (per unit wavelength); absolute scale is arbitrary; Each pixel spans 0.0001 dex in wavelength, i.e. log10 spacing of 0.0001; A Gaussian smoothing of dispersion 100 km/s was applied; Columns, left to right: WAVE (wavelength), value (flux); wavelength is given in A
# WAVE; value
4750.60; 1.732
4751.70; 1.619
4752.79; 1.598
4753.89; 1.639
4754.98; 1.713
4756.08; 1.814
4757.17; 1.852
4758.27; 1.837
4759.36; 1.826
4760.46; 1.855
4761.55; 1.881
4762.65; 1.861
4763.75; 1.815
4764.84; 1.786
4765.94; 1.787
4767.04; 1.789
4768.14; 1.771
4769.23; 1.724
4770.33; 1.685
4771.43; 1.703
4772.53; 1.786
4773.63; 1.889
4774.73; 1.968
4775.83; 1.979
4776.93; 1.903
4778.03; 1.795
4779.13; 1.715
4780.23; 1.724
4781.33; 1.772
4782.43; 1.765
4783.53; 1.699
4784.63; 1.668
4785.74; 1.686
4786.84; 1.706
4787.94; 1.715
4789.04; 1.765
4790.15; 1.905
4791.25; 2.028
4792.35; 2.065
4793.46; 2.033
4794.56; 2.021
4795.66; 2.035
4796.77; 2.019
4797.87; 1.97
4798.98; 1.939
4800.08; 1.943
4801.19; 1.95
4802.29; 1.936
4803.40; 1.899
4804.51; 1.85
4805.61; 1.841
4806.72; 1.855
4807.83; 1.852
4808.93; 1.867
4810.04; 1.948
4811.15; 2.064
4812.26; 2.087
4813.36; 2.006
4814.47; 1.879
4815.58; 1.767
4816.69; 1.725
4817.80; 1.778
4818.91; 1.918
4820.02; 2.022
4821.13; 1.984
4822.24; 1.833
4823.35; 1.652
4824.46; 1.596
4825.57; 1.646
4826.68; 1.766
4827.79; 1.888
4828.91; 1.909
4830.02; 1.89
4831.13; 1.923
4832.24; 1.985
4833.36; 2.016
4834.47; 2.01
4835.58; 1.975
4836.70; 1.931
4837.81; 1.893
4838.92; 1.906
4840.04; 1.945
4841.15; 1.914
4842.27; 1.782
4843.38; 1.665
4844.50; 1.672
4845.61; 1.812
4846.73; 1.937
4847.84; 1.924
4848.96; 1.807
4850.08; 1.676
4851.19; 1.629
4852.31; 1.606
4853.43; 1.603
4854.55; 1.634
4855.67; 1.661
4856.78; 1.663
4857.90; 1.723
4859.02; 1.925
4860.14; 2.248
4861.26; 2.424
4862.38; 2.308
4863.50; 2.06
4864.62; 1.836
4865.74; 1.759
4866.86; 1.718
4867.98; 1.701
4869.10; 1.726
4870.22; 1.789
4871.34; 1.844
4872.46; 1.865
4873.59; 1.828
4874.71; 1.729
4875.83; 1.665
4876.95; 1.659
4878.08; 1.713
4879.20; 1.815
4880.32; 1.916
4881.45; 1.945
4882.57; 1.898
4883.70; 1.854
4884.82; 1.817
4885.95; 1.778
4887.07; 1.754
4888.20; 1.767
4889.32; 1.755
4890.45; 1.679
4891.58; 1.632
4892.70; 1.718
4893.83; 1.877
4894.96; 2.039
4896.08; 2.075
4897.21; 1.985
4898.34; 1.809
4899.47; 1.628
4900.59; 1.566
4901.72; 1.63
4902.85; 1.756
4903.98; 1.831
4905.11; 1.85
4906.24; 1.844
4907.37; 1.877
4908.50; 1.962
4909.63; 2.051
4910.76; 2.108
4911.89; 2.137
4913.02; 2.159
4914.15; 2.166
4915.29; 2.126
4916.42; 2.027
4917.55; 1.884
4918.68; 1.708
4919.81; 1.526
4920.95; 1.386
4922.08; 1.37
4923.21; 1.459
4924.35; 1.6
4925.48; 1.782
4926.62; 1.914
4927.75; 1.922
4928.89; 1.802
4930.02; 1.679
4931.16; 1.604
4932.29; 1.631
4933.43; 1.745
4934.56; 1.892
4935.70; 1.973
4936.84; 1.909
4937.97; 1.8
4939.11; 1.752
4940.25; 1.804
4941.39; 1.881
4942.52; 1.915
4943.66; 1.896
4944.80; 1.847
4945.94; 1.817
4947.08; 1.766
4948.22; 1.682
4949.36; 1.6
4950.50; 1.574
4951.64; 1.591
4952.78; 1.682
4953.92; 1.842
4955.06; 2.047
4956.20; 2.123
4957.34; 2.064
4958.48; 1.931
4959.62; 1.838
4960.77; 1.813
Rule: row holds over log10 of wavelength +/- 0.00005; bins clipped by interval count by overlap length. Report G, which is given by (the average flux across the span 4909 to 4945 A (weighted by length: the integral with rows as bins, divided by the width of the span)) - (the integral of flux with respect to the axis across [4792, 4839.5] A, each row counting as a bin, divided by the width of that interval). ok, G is -0.08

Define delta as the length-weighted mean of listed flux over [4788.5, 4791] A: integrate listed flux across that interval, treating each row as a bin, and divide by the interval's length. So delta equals 1.86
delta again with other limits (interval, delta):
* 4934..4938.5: 1.89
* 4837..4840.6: 1.92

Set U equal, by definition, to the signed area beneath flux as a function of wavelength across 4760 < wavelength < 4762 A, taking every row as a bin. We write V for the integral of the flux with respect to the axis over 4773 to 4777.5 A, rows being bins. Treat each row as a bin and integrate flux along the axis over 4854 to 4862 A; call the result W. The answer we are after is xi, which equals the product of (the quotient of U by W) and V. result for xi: 2.1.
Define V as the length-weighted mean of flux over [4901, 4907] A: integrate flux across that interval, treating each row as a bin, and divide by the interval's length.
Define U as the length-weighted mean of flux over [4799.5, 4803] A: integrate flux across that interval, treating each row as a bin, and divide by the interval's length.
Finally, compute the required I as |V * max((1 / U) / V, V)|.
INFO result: 3.16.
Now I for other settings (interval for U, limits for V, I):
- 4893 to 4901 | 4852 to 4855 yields 2.60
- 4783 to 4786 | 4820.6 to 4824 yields 3.30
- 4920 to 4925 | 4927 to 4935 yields 3.09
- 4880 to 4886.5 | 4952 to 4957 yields 3.68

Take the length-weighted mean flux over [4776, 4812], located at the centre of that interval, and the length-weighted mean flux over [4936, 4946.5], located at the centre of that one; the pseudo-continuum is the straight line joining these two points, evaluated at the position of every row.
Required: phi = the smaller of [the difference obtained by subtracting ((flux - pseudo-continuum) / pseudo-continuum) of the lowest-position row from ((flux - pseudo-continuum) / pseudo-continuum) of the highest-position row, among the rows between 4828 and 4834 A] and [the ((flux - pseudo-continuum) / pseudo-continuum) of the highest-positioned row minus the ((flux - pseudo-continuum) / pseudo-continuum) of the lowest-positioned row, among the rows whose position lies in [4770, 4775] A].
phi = 0.06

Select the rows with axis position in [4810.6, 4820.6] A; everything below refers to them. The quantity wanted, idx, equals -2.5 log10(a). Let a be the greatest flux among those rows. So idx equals -0.80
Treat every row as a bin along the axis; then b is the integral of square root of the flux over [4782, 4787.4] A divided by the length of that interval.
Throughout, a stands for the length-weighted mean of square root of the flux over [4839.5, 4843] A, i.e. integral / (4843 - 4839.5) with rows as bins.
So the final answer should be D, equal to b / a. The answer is 0.95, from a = 1.37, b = 1.30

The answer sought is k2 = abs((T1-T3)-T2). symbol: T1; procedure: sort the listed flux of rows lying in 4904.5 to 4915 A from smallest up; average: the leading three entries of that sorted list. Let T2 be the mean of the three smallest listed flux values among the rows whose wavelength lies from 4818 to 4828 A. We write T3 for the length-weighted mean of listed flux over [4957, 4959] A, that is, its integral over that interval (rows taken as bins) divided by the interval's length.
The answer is 1.77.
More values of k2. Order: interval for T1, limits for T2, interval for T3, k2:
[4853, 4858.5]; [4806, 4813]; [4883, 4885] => 2.07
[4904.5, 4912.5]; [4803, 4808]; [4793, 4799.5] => 1.99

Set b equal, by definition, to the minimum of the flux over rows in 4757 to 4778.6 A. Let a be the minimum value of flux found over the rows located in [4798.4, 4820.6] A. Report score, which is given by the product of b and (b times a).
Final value 4.9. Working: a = 1.725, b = 1.685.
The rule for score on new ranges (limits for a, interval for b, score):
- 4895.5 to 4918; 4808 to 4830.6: 4.0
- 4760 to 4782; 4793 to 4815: 5.7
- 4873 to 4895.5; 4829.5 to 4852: 4.3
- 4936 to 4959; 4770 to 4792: 4.4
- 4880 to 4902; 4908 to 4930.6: 2.9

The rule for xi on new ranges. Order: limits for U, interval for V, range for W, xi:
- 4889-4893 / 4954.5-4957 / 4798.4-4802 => 5.0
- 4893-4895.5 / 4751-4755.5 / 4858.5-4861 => 6.7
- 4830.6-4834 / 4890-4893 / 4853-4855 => 10.4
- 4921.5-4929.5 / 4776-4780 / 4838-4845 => 7.7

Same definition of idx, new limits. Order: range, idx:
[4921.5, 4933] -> -0.71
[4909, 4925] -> -0.84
